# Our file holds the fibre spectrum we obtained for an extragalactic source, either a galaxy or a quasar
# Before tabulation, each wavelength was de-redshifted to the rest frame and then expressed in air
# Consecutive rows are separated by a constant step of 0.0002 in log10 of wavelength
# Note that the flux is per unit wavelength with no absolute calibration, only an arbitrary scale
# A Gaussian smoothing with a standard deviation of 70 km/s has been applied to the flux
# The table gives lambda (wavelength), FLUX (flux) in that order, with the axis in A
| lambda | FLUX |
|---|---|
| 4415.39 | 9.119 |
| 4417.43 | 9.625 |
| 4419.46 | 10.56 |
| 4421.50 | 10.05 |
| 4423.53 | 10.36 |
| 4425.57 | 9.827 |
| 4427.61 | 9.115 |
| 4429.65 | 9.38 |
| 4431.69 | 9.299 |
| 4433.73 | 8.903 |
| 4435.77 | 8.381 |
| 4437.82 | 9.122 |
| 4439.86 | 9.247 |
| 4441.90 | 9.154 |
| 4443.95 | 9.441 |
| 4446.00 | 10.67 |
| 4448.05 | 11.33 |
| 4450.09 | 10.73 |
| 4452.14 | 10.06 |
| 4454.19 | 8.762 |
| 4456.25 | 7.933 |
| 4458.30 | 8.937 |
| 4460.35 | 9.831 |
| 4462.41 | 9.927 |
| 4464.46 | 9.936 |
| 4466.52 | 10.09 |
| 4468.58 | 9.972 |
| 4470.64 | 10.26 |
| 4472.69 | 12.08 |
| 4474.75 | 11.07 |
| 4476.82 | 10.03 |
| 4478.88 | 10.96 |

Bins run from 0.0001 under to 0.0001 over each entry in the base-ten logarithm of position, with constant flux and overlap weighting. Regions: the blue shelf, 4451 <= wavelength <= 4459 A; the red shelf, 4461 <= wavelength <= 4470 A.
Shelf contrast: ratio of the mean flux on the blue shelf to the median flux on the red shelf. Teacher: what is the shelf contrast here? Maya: 0.90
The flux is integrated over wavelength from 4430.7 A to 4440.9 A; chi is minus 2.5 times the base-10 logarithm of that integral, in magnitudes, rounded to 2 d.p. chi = -4.91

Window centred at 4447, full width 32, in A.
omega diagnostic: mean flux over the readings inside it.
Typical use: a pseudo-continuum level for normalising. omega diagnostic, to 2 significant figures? 9.5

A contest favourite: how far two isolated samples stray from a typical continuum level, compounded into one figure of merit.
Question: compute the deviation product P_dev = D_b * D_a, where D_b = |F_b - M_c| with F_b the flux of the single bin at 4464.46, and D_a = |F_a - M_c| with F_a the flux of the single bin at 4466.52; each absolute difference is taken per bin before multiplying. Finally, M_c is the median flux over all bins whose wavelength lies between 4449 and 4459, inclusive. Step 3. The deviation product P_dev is 1.2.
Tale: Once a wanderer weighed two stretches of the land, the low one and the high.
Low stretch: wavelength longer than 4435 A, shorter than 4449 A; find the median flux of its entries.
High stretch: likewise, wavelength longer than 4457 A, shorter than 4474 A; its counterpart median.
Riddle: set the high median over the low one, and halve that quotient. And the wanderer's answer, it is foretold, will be 0.538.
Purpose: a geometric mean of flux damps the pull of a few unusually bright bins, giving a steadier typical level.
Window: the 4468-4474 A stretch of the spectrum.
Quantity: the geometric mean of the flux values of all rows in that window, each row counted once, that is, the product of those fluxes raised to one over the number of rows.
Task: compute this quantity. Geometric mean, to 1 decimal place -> 10.7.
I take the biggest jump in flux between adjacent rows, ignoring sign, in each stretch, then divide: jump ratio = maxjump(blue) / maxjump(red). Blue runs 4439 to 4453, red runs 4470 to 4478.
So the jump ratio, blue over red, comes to 0.68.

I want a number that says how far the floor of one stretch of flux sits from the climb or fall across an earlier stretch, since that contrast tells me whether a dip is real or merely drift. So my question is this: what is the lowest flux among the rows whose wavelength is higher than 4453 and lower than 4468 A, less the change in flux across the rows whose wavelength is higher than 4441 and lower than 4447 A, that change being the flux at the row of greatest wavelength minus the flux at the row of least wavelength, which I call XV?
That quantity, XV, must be 6.4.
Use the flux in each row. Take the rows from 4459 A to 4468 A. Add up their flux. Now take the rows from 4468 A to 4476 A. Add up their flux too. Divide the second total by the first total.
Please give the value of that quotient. 1.09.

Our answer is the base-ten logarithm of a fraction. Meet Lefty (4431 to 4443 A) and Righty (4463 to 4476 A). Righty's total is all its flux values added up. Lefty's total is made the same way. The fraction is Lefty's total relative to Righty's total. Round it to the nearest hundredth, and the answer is -0.07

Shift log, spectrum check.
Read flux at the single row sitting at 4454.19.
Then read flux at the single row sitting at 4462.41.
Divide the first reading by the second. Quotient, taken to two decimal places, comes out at 0.88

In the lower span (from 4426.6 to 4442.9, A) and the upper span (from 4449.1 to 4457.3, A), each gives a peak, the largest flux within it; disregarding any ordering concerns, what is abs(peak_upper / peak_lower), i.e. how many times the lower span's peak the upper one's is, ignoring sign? 1.14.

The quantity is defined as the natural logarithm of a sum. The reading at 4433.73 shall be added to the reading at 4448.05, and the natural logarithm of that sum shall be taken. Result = 3.01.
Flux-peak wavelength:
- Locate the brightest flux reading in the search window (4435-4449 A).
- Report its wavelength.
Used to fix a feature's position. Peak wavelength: 4448.05 A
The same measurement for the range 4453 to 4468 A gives 4466.52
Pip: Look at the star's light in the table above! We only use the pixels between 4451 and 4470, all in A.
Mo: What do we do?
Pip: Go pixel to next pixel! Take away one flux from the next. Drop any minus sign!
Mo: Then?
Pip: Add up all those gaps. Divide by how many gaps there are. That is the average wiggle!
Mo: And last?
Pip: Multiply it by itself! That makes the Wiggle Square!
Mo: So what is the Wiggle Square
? 0.30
